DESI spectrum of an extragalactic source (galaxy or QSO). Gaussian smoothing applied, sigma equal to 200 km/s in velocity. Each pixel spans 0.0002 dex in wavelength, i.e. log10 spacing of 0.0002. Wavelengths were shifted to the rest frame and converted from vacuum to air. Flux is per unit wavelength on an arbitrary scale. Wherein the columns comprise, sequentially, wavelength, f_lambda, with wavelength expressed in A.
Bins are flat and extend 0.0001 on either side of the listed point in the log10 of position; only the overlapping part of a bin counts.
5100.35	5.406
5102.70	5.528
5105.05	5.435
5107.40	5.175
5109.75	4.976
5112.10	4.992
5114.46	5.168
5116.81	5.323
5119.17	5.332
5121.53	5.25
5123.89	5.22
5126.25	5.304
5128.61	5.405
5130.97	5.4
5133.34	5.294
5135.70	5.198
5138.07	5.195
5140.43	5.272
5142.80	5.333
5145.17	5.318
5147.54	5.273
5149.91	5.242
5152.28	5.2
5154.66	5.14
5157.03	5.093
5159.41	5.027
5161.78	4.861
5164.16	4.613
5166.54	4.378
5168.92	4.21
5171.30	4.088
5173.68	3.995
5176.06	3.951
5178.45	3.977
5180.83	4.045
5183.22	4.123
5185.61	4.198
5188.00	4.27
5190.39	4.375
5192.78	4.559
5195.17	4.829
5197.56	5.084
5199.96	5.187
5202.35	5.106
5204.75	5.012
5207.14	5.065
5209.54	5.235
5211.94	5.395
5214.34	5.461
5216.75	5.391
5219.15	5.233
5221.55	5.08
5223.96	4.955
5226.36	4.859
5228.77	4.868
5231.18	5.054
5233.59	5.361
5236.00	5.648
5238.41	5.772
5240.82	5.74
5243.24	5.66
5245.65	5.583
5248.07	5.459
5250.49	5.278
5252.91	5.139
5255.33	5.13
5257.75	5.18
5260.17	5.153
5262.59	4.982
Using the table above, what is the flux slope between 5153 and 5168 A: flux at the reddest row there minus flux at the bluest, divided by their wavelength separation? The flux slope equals -0.064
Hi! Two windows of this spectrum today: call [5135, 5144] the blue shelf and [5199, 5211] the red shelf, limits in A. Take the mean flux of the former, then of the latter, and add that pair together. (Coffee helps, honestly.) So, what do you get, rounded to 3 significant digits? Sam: 10.4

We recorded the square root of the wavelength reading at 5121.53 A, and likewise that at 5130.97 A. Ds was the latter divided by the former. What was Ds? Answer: 1.01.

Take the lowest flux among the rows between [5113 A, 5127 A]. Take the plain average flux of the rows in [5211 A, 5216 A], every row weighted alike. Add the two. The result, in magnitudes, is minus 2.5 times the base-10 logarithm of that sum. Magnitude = -2.56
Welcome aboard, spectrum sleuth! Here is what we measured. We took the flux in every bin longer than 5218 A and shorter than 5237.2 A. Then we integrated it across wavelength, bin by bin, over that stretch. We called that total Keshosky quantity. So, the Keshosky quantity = 99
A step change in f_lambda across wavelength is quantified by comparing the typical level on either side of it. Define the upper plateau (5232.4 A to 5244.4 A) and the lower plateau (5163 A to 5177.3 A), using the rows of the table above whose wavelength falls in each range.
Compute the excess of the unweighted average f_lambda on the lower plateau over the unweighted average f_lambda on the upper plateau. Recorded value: -1.4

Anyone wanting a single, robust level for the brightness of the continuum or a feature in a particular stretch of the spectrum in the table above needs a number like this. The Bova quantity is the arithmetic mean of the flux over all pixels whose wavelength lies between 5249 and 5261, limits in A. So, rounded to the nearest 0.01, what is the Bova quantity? 5.18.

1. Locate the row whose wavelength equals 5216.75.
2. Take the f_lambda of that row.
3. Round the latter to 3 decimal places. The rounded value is 5.391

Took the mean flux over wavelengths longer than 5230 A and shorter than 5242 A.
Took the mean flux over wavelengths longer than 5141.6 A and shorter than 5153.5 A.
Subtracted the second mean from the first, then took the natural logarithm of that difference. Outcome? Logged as -1.4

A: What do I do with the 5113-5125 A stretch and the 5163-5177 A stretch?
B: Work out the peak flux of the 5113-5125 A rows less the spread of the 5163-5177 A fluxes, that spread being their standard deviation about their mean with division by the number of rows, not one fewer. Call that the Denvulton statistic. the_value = 5.10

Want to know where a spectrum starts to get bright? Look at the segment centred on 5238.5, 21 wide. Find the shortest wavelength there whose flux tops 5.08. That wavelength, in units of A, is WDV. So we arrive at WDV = 5233.59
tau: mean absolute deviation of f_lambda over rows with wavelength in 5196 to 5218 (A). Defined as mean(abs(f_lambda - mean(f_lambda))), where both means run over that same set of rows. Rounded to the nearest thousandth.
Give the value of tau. 0.138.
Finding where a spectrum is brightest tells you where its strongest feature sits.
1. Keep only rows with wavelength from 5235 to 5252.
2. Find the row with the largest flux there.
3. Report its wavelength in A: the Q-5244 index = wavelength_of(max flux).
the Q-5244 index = 5238.41 A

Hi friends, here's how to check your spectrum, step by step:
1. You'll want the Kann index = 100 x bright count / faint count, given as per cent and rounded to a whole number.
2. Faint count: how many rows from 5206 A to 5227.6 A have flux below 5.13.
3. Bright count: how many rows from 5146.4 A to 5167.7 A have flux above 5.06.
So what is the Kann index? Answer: 125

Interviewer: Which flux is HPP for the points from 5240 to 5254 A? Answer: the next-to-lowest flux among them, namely 5.278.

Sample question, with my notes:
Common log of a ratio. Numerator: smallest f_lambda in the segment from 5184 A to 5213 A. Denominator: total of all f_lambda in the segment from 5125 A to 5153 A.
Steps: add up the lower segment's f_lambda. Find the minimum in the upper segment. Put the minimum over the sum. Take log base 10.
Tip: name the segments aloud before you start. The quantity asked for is -1.18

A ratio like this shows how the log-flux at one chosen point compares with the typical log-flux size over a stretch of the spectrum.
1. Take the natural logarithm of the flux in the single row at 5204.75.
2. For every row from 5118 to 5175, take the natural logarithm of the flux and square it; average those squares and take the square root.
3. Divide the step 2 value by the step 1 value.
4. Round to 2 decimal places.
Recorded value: 1.00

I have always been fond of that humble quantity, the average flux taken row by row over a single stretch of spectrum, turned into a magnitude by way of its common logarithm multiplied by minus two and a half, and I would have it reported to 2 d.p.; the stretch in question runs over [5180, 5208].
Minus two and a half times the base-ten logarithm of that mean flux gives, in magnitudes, -1.67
